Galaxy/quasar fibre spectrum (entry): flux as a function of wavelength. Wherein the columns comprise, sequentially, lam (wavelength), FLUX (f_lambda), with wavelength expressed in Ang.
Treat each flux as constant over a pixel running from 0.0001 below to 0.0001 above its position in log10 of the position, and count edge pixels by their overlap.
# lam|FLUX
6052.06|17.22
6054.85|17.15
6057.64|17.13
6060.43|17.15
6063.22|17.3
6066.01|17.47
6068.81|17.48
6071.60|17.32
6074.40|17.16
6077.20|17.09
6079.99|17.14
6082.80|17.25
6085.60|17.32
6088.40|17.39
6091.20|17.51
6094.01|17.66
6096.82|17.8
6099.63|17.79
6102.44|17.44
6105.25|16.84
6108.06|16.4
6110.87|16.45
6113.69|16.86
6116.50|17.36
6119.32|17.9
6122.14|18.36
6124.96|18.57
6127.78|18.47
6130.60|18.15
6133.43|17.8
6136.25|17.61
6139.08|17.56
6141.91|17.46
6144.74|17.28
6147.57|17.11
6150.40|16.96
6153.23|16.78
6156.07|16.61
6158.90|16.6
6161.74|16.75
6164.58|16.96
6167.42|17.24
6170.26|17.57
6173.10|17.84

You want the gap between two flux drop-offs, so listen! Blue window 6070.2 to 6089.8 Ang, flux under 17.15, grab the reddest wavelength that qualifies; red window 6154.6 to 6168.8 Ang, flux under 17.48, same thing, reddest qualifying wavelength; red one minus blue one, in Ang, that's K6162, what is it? 87.4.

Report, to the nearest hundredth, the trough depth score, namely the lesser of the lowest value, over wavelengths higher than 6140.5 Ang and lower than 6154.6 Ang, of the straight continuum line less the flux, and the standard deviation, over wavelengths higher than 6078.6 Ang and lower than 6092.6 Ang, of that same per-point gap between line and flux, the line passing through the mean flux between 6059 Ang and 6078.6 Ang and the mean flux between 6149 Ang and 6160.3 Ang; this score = -0.64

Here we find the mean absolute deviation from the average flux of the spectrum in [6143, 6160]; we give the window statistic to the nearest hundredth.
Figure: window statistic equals 0.23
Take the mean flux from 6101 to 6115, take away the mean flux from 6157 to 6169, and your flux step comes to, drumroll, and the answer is -0.1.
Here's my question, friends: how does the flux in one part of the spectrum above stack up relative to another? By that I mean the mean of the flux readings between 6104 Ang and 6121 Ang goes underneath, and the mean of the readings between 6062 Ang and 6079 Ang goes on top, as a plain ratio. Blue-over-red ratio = 1.02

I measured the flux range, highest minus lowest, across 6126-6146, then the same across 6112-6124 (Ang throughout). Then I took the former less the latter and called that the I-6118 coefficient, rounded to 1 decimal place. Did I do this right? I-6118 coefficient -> -0.3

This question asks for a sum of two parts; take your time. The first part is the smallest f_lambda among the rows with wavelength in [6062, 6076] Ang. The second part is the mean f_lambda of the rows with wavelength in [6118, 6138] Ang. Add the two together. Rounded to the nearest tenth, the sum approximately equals 35.3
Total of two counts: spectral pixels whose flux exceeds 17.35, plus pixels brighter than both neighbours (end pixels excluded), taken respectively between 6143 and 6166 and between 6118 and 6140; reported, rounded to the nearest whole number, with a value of 1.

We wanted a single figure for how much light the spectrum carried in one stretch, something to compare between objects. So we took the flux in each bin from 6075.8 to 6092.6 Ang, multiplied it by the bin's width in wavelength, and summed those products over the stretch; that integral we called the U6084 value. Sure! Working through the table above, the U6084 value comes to 291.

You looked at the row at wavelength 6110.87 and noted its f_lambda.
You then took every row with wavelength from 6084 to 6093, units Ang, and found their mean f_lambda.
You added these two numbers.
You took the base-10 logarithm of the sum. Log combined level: 1.53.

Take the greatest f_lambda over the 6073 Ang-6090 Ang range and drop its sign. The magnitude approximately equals 17.4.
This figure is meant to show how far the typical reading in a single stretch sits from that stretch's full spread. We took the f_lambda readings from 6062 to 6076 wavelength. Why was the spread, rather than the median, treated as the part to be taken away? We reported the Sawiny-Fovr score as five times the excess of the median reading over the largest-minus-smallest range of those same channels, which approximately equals 85.0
